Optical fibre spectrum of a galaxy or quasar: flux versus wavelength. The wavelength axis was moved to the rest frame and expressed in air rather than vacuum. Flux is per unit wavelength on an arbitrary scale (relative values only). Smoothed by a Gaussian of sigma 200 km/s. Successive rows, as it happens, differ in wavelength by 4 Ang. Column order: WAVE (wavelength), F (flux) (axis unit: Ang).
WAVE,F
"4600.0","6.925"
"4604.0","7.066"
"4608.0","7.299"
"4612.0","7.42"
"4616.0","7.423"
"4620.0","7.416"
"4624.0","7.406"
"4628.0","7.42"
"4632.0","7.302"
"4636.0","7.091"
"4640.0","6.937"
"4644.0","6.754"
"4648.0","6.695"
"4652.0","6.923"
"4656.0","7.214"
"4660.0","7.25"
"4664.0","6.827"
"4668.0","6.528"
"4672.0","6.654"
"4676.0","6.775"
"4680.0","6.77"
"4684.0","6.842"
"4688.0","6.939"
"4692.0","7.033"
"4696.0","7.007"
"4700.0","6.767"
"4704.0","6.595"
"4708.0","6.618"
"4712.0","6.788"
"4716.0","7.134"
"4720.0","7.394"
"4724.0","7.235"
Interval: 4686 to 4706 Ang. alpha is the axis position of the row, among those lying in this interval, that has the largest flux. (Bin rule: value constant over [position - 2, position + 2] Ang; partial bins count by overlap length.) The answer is 4692.0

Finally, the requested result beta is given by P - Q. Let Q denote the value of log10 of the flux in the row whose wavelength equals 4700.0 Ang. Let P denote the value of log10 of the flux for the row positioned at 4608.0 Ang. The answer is 0.03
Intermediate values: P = 0.86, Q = 0.83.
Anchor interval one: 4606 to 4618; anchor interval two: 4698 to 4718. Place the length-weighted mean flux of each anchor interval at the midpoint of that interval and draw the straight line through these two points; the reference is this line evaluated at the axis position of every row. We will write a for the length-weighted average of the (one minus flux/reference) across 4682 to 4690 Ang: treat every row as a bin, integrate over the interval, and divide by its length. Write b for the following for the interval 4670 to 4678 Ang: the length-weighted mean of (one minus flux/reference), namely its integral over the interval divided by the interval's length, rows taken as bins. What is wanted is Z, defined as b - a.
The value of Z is 0.036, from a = 0.004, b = 0.04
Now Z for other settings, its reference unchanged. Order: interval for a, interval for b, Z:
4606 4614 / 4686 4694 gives -0.018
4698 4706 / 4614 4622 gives -0.031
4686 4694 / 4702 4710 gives 0.041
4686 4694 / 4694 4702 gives 0.007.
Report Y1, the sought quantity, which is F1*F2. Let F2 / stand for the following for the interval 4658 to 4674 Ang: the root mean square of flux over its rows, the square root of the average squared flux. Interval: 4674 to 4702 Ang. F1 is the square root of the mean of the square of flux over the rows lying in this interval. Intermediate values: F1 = 6.88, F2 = 6.8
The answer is 47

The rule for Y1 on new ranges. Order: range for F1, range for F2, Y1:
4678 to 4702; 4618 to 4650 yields 49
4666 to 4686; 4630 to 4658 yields 47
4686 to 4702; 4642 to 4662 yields 48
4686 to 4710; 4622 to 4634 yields 50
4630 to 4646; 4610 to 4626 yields 52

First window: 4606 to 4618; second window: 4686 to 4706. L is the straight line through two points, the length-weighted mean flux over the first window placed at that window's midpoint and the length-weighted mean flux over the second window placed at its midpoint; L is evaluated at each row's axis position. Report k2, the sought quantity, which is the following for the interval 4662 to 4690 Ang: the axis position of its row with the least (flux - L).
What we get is 4668.0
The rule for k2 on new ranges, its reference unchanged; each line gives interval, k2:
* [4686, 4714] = 4704.0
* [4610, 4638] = 4636.0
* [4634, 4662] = 4648.0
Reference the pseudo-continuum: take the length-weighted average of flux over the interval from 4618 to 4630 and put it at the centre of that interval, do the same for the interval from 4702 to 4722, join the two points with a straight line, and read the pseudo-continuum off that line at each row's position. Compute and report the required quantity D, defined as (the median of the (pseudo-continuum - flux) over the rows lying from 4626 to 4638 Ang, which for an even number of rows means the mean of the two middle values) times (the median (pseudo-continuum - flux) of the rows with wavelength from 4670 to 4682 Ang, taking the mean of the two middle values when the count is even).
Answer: 0.02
